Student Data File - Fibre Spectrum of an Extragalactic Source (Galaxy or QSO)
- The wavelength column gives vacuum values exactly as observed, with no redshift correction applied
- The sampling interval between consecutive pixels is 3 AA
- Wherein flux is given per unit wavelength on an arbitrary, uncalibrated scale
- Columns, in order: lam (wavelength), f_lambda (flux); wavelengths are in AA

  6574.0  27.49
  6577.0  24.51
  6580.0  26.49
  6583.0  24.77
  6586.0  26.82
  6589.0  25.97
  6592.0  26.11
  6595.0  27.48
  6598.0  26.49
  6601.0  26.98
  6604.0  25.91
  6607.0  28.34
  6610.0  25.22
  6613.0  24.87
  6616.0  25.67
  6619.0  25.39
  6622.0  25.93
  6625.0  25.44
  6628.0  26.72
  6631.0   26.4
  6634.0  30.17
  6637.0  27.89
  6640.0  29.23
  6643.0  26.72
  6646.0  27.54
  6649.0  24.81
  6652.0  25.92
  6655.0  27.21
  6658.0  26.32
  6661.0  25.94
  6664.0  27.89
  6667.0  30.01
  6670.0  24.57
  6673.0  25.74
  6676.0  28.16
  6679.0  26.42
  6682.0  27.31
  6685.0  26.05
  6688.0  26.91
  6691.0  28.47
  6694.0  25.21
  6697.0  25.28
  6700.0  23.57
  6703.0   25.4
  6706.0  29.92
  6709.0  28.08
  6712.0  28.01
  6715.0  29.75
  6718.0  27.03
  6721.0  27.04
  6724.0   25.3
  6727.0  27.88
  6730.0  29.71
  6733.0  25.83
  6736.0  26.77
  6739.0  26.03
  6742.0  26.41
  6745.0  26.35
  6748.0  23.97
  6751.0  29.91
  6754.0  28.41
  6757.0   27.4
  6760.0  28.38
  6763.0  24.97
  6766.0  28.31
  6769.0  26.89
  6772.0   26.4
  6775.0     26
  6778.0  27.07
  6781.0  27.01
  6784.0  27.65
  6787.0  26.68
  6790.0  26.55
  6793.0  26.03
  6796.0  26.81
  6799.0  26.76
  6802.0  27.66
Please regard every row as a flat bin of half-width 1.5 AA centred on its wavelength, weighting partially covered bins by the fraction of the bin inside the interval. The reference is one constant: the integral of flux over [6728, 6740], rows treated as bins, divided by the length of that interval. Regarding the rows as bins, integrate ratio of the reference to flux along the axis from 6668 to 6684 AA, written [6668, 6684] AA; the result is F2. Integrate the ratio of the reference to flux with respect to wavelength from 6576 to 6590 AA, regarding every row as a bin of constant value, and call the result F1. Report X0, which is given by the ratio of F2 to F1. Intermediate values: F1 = 14.8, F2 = 16.4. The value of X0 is 1.11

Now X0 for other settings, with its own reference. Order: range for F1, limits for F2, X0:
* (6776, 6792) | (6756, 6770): 0.87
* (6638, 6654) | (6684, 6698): 0.89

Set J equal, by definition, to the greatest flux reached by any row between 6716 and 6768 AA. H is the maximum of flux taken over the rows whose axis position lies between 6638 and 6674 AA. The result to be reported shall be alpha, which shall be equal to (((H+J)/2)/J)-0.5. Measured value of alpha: 0.502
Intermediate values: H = 30.01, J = 29.91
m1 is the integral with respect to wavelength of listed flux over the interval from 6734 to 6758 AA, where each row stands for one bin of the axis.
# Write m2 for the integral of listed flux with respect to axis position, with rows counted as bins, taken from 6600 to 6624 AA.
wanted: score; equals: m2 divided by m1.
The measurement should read 0.97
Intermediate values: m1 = 645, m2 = 624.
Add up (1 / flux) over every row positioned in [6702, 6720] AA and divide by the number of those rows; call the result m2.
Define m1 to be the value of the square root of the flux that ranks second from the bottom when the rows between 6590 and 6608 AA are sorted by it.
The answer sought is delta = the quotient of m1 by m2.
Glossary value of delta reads 143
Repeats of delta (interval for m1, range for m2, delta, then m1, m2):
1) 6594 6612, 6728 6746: 136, 5.09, 0.0373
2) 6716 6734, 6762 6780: 135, 5.08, 0.0376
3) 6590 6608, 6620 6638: 138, 5.11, 0.0370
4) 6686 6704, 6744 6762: 137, 5.02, 0.0367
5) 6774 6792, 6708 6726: 142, 5.15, 0.0364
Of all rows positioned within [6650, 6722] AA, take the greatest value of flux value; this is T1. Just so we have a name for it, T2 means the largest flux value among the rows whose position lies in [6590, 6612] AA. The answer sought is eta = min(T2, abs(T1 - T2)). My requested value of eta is 1.67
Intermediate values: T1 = 30.01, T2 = 28.34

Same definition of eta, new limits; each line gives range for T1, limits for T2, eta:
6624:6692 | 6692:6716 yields 0.25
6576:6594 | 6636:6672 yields 3.19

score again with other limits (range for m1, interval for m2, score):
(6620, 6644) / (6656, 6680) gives 0.99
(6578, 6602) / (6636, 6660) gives 1.02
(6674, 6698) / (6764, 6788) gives 1.01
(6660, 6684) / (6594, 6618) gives 0.97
